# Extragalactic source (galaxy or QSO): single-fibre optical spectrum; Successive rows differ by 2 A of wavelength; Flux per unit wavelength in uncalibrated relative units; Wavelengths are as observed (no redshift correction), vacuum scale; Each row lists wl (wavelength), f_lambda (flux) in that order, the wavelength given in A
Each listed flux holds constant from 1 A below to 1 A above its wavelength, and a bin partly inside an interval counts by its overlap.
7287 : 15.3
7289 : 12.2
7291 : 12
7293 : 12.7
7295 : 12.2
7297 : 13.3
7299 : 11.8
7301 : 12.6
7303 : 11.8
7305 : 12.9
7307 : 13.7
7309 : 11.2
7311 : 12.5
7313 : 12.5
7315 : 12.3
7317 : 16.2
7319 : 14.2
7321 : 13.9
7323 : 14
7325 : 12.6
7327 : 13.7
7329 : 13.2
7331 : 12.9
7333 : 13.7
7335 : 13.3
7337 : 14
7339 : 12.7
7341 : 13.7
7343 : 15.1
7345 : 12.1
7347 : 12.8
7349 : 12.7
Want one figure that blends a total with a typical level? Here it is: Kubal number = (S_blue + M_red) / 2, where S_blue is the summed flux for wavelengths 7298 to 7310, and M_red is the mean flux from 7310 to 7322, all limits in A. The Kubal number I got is 44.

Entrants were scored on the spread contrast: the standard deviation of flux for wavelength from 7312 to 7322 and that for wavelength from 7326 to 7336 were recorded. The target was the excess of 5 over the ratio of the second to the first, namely 4.8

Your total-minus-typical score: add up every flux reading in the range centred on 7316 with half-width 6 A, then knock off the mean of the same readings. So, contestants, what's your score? 68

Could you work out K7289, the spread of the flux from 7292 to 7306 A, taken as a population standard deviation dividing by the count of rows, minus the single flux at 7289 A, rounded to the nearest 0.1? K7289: -11.7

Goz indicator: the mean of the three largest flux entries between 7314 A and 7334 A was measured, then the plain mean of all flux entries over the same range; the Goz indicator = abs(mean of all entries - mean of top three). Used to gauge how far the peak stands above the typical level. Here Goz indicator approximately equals 1.13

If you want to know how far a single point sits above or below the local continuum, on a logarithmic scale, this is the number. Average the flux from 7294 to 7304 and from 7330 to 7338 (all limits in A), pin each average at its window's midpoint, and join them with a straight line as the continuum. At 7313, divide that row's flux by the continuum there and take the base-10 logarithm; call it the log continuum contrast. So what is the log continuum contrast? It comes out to -0.01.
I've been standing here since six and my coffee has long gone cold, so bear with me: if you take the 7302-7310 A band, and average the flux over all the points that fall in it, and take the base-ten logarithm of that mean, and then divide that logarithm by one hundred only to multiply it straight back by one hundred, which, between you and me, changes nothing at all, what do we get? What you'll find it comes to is 1.09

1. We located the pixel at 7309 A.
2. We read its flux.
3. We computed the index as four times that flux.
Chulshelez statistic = 45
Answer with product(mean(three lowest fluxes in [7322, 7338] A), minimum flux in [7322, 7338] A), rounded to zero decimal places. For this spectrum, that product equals 163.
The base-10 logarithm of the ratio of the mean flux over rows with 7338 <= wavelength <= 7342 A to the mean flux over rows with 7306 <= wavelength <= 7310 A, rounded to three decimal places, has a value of 0.025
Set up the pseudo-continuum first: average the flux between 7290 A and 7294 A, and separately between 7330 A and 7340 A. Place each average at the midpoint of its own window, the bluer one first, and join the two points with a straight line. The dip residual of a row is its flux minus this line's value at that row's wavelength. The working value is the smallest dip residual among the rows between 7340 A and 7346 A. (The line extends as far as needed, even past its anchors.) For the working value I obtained -1.4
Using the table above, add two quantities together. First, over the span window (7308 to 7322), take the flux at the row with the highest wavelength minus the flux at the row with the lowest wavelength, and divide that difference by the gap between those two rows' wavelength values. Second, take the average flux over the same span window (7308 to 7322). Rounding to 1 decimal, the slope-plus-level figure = 13.5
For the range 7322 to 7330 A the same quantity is 13.2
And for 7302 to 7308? 13.3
